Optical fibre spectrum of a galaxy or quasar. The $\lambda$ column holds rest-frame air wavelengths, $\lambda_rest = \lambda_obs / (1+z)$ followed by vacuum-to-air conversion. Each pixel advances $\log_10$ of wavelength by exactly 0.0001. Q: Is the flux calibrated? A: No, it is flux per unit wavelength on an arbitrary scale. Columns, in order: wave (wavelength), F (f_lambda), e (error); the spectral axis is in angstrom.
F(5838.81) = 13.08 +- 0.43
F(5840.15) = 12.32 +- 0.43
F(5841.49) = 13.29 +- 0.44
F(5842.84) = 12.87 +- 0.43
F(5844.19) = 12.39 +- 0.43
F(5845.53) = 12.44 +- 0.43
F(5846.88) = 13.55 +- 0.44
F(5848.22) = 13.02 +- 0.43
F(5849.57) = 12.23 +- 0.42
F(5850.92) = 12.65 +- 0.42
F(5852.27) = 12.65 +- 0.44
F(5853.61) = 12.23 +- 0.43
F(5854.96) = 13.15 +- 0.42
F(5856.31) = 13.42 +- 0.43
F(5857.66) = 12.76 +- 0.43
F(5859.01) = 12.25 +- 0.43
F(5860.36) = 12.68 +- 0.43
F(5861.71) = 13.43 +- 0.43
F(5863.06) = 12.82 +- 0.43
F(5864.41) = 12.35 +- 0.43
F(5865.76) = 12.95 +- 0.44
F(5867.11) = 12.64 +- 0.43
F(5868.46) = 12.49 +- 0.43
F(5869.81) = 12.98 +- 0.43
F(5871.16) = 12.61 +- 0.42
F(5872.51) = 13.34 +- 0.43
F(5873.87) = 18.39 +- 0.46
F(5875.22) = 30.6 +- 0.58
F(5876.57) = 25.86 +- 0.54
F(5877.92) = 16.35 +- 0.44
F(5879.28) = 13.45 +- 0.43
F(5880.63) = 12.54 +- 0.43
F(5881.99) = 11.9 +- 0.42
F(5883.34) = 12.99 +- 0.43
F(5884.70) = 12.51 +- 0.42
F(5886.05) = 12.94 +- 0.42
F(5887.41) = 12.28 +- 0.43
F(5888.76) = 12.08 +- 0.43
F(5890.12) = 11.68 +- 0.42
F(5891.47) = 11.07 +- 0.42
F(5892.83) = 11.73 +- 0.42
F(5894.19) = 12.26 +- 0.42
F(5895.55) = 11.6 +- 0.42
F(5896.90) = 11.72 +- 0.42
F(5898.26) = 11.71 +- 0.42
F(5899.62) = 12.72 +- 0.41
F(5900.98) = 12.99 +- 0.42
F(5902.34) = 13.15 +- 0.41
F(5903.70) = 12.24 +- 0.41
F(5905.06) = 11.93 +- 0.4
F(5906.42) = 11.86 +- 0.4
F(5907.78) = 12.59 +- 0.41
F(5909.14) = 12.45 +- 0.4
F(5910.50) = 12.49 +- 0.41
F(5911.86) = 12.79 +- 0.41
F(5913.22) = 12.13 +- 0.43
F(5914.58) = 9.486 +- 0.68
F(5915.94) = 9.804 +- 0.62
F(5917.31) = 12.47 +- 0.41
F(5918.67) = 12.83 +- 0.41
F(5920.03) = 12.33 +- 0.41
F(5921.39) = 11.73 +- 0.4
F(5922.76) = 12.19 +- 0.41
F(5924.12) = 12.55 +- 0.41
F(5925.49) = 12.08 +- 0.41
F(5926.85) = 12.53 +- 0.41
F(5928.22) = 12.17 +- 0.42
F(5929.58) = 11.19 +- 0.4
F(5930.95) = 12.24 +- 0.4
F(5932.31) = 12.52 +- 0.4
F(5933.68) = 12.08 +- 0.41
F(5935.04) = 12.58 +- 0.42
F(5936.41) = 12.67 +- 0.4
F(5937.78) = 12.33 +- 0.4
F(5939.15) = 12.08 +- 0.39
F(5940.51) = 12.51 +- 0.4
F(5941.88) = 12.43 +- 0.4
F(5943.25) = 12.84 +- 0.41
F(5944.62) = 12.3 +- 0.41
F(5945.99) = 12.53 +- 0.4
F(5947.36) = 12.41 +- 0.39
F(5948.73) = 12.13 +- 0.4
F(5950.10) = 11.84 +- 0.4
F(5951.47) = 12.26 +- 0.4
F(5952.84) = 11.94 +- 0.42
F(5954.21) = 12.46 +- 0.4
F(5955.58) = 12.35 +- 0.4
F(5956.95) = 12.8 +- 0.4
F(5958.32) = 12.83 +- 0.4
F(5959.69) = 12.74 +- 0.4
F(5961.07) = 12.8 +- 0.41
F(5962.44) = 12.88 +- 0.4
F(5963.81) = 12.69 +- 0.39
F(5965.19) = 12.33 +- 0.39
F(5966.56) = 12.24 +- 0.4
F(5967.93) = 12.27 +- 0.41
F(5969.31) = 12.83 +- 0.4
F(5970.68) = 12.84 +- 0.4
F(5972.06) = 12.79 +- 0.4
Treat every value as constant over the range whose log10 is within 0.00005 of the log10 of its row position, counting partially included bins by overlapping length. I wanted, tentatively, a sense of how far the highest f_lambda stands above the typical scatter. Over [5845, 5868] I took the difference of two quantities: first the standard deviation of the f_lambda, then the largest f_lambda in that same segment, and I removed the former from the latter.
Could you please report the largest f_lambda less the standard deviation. 13.1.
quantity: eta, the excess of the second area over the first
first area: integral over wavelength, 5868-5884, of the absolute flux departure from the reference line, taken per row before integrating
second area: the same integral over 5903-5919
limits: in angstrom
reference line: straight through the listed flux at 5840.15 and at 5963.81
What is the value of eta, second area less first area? -50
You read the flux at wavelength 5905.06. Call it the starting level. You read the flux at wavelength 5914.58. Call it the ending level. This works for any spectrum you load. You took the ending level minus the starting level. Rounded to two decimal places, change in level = -2.44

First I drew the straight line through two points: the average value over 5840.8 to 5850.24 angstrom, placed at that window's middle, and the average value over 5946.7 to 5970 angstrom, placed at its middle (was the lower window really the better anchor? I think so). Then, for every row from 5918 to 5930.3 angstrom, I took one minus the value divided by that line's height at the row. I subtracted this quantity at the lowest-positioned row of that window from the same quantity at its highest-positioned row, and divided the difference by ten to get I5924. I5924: 0.013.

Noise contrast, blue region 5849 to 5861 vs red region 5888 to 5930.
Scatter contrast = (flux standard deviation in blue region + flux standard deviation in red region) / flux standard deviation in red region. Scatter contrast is 1.5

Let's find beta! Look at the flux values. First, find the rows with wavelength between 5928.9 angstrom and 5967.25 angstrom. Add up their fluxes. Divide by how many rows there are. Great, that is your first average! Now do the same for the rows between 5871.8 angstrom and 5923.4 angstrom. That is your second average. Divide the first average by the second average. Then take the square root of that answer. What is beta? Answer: 0.97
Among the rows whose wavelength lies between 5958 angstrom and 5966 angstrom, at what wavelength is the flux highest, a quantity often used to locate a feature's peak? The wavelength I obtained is 5962.44 angstrom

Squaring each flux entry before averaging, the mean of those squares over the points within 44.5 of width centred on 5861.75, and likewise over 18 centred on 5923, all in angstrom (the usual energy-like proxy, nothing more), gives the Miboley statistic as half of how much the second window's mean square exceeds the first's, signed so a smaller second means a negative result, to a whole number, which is -35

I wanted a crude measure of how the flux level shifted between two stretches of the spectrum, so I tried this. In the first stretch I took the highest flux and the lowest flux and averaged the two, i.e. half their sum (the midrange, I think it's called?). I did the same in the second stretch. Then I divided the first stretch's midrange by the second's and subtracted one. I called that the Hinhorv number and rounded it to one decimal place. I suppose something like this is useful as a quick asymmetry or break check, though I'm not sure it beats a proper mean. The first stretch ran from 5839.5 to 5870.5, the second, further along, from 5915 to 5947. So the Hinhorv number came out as 0.1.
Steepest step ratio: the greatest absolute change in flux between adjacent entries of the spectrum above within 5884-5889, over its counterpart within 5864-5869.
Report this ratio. 1.10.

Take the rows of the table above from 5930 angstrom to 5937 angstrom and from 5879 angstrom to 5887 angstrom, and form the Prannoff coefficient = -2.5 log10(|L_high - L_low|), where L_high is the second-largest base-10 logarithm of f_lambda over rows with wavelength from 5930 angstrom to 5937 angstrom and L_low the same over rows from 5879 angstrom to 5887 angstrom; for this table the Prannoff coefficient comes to 4.6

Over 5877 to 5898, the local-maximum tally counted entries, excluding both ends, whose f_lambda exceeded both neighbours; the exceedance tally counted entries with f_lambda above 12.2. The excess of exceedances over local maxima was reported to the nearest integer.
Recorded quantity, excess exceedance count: 5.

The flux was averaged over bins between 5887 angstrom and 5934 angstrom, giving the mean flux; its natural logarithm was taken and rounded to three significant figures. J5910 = 2.49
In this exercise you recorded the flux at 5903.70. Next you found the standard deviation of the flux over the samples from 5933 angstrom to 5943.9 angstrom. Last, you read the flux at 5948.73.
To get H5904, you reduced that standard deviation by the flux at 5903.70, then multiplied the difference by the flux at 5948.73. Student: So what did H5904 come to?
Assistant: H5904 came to -145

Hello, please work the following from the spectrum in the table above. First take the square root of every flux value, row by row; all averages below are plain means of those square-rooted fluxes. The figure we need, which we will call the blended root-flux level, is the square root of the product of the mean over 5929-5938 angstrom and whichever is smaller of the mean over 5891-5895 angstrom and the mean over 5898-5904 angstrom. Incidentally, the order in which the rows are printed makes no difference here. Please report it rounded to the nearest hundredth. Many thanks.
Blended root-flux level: 3.46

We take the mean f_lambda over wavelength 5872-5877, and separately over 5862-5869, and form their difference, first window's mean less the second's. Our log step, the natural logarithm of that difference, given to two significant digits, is 2.2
